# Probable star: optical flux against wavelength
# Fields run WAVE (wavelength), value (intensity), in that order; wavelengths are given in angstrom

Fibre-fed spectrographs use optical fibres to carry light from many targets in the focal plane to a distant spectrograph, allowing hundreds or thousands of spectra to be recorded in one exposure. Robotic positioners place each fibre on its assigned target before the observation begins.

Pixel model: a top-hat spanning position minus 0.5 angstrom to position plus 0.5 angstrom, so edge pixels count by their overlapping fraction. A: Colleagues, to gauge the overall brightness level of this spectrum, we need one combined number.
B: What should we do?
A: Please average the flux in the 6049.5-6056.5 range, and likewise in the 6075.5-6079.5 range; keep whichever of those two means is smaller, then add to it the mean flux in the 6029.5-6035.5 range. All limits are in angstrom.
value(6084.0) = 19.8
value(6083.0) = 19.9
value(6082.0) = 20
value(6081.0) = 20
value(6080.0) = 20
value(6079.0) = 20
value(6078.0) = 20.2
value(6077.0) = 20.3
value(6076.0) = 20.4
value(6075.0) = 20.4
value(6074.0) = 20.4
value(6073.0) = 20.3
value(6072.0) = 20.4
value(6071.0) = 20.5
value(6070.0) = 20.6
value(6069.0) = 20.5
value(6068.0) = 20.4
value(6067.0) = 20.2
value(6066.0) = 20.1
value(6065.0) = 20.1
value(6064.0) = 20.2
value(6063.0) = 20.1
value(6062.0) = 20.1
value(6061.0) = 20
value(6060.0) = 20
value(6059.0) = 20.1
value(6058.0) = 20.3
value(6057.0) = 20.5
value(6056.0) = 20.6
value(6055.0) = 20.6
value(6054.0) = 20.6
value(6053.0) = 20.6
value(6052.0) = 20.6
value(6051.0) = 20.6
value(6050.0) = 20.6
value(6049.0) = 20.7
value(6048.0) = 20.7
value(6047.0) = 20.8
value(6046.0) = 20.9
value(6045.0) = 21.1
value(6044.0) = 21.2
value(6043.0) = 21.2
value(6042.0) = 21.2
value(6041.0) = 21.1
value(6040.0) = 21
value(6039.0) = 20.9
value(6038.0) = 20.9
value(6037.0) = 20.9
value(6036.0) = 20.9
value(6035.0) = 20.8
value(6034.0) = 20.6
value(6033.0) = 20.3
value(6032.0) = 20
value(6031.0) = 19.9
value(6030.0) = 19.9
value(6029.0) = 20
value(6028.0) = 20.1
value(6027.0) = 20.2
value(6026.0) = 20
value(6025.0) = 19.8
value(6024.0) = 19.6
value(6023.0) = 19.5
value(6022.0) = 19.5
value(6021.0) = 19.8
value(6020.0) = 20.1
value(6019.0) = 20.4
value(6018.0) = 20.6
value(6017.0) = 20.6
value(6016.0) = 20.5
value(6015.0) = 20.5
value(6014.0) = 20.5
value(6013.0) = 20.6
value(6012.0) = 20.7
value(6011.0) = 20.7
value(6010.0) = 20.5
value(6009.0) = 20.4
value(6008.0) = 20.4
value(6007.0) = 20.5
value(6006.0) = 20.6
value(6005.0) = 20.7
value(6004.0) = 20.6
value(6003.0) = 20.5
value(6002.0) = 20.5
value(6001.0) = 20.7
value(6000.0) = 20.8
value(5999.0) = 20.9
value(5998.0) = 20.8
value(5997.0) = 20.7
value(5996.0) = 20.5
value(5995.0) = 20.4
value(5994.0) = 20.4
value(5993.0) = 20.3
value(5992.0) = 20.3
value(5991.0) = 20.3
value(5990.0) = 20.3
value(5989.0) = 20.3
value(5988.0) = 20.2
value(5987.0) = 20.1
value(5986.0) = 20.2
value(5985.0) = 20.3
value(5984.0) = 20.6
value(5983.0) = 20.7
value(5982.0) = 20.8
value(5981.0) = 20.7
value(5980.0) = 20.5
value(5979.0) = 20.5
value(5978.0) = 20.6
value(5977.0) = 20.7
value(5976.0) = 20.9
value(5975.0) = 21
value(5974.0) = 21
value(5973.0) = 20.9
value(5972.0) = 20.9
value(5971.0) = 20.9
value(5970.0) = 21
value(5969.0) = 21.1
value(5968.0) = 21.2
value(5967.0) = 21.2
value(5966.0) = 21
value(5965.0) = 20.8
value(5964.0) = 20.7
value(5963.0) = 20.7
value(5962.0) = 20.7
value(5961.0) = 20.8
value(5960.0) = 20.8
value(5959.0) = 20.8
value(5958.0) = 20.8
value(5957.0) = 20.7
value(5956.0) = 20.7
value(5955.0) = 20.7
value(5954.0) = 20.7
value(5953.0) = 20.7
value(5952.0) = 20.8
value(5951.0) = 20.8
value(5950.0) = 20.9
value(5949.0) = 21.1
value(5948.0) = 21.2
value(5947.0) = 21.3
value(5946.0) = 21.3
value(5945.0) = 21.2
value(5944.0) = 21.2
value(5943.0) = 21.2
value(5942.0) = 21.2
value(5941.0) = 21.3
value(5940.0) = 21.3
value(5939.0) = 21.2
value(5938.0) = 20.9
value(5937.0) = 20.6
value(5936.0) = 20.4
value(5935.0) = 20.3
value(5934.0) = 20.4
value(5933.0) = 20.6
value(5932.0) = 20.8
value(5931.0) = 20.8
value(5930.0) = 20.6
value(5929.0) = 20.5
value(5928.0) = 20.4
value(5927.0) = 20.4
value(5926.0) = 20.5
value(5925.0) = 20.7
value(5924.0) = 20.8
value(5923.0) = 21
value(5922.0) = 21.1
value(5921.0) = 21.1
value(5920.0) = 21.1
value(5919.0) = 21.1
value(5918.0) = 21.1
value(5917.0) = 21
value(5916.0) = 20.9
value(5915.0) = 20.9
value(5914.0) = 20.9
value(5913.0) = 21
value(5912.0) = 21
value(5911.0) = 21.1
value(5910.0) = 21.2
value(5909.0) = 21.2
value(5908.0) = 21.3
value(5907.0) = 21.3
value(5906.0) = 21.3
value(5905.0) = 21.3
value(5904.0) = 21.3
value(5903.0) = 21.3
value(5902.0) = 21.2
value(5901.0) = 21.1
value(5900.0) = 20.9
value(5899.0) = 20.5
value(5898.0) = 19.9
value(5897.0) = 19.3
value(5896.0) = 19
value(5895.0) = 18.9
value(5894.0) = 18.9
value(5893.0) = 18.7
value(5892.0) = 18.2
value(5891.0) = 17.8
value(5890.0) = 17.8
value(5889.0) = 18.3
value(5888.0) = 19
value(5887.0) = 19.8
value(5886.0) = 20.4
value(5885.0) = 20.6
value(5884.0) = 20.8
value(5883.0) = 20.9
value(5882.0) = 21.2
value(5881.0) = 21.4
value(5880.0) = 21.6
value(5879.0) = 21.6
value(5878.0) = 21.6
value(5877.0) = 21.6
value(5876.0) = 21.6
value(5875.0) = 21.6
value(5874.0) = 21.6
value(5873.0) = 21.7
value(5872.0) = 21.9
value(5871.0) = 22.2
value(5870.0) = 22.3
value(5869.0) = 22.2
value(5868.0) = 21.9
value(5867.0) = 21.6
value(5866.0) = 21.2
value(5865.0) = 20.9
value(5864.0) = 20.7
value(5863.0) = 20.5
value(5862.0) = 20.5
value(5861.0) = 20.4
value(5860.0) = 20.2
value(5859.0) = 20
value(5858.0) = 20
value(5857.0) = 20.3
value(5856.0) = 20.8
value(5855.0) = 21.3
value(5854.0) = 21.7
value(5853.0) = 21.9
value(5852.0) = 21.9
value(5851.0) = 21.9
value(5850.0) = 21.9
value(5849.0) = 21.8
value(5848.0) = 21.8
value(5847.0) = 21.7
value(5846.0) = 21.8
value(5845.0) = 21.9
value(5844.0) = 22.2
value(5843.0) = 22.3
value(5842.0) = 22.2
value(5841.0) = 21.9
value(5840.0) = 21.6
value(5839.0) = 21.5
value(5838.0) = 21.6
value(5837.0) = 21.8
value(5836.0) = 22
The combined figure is 40.5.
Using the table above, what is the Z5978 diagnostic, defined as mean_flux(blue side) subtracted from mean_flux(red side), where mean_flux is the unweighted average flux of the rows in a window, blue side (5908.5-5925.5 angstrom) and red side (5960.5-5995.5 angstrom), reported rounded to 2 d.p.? -0.35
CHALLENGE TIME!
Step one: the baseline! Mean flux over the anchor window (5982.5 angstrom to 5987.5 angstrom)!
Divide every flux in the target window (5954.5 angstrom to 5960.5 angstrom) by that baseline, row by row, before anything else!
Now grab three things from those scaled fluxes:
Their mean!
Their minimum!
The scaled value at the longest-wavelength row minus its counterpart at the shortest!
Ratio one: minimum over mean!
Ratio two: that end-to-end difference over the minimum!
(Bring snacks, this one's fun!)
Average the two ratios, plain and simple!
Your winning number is 0.501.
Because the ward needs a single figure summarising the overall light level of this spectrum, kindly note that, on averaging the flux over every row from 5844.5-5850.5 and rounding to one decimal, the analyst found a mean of 21.8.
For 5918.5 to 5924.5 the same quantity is 21.0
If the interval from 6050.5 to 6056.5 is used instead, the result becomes 20.6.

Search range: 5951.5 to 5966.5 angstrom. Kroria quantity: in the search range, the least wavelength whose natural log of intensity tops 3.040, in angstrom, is 5966.0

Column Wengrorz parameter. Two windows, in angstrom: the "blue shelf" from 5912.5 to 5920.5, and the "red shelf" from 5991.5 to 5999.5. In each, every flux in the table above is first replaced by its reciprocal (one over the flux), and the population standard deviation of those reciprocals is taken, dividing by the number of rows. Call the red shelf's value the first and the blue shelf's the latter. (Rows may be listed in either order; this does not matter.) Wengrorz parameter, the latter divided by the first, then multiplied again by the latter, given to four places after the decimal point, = 0.0001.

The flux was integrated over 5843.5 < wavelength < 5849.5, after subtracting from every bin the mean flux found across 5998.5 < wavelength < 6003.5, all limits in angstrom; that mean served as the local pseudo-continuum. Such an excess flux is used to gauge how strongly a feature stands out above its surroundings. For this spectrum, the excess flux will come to 7.1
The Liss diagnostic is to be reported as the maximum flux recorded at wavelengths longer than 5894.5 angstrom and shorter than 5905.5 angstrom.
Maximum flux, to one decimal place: 21.3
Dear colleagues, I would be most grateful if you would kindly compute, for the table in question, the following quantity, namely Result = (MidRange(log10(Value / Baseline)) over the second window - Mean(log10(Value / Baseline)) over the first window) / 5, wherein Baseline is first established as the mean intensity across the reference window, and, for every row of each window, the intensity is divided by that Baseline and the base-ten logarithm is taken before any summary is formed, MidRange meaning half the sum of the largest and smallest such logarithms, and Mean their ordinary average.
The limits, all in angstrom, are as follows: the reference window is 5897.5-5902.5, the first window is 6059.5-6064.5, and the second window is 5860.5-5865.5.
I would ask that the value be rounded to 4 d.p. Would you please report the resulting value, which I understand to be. 0.0024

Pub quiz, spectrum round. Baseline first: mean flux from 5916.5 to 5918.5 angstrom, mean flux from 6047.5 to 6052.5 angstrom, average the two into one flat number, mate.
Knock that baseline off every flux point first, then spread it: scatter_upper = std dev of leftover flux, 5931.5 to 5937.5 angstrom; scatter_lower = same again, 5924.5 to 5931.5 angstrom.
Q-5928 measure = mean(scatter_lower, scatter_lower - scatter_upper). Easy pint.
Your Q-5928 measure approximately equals 0.06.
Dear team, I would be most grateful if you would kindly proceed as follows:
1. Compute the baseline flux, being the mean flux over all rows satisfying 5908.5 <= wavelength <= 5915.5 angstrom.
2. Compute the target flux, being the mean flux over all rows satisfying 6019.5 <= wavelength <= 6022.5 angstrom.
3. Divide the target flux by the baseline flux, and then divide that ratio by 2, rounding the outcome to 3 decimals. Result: 0.470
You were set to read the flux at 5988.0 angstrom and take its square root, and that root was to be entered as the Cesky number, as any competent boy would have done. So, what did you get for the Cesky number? 4.494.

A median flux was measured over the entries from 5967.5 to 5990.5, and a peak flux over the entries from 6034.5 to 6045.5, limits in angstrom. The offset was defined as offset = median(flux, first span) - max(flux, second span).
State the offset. -0.5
